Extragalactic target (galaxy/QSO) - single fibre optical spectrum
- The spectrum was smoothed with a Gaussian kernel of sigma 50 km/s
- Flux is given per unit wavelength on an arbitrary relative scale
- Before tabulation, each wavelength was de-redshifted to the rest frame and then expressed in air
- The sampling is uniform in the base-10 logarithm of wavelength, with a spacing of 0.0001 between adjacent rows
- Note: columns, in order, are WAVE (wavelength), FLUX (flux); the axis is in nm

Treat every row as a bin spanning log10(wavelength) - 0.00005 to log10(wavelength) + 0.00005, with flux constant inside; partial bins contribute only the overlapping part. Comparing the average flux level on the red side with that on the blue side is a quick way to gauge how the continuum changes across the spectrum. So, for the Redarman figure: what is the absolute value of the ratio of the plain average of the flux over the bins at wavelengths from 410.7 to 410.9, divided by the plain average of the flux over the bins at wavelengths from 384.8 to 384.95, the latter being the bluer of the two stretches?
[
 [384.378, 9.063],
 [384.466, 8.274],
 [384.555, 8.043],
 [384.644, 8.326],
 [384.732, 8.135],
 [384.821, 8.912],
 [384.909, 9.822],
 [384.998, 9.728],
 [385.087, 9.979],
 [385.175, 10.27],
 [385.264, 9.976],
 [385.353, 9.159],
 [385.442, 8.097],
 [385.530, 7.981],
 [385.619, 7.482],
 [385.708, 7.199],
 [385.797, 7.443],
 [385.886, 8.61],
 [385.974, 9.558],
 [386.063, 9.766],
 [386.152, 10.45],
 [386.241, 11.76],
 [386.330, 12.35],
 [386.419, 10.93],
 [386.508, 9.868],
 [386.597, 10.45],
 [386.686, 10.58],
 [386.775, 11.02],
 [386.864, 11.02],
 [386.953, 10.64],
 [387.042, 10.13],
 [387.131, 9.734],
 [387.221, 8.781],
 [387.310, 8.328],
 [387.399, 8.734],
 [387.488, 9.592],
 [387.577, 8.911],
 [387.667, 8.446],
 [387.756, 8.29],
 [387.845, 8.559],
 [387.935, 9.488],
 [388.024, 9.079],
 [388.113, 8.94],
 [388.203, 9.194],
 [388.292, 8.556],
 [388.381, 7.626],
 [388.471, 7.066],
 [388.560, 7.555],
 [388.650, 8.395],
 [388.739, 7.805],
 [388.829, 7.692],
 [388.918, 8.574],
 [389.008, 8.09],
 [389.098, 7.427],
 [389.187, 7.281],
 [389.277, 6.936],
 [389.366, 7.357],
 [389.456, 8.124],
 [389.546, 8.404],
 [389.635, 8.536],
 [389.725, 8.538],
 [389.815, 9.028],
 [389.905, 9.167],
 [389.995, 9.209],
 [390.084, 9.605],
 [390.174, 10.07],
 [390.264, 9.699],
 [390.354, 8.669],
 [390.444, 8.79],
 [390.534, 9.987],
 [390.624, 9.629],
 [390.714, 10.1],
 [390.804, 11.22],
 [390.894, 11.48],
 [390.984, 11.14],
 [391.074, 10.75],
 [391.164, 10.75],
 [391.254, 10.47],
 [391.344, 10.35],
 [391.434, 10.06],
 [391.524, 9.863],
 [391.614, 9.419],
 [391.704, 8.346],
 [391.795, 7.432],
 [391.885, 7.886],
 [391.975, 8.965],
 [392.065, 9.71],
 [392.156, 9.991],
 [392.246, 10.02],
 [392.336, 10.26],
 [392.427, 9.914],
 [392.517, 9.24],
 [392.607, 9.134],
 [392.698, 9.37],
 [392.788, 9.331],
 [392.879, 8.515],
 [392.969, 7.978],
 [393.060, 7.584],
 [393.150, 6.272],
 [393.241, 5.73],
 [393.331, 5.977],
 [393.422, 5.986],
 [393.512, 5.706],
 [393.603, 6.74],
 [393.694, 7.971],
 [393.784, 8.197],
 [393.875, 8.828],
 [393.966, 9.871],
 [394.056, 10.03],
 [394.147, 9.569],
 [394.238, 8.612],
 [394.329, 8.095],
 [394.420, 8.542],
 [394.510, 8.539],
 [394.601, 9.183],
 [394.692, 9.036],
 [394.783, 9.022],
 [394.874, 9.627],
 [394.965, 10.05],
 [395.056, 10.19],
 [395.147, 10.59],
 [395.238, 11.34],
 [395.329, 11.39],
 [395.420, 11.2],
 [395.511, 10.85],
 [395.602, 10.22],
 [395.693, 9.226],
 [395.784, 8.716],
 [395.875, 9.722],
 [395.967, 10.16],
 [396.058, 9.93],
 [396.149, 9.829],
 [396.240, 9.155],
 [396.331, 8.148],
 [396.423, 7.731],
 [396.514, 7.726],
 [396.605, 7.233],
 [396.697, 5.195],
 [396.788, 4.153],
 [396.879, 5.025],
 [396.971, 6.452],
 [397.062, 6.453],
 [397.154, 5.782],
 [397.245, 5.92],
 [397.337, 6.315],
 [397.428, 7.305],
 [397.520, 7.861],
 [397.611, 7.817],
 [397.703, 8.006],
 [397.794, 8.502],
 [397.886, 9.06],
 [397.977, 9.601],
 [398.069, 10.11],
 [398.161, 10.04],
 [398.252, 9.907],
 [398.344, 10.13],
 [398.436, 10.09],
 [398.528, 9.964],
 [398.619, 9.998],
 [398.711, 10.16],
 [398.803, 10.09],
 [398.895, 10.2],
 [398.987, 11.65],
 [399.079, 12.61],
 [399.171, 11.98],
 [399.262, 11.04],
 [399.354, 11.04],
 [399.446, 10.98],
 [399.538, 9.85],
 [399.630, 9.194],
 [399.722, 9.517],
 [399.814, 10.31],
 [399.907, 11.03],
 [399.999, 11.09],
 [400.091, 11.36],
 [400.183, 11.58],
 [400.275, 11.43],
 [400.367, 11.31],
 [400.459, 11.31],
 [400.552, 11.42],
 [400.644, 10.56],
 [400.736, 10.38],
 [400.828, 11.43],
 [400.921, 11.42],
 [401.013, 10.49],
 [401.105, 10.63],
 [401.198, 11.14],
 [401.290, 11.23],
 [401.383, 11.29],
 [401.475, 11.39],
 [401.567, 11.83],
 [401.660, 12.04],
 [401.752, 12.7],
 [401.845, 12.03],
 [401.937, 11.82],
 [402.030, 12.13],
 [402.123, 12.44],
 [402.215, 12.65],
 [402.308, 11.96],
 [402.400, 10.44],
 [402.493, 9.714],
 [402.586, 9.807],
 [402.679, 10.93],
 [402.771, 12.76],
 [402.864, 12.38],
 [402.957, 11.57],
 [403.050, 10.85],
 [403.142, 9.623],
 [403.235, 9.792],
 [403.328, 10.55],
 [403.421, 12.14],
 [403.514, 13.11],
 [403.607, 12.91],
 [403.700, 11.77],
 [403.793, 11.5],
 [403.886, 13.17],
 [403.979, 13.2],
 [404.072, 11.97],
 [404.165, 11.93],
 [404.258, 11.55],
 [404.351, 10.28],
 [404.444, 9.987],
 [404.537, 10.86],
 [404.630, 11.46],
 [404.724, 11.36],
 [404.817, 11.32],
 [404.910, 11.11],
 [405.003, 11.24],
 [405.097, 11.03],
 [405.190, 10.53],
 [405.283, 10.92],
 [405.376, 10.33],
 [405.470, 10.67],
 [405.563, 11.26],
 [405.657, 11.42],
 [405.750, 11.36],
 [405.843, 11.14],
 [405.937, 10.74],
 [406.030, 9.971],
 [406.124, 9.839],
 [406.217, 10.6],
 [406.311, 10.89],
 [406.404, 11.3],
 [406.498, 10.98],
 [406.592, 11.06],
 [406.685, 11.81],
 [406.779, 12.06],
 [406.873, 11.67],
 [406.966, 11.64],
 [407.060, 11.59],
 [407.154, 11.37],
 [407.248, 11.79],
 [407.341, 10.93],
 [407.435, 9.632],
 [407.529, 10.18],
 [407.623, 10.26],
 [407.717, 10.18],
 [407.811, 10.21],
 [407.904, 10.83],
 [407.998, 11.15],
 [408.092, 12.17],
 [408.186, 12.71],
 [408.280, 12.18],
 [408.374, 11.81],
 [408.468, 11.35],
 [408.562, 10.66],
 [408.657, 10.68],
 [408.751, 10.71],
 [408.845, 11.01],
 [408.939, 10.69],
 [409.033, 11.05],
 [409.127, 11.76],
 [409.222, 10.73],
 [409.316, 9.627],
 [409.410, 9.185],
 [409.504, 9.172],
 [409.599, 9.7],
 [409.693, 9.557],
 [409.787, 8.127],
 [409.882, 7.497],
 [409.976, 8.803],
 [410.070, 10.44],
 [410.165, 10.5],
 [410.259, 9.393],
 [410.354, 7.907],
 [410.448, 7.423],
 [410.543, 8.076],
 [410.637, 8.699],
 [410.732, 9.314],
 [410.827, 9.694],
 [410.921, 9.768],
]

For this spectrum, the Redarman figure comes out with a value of 1.01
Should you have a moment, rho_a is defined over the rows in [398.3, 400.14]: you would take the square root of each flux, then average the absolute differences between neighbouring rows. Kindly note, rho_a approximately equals 0.068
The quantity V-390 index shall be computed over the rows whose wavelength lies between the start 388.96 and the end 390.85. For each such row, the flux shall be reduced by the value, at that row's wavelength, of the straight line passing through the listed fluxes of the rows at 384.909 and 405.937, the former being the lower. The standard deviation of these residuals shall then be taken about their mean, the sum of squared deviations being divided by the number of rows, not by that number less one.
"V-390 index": 1.0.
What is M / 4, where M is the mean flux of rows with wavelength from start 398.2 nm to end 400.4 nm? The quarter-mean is 2.67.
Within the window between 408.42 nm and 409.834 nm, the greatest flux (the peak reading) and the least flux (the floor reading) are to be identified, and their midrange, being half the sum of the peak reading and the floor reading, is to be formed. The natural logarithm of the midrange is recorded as 2.30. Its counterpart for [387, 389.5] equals 2.14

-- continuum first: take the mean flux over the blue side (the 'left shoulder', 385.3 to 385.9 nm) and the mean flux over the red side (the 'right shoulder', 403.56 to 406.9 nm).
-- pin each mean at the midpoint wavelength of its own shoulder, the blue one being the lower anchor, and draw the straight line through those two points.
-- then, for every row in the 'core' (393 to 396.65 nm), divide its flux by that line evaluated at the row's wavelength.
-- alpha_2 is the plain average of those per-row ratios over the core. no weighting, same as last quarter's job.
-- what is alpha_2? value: 0.92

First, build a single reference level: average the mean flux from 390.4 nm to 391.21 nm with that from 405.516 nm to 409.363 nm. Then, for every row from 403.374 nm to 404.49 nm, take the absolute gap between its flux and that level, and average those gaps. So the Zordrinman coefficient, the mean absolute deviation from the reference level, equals 1.4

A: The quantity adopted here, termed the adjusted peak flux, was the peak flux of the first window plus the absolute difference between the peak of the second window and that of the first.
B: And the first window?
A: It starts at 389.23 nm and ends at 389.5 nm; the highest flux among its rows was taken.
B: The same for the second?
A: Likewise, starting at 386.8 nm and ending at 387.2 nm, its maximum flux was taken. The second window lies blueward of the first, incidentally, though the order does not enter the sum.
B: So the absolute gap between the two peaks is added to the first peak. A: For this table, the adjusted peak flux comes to 11.0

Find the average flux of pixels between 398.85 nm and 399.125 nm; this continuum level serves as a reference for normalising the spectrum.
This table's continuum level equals 11.5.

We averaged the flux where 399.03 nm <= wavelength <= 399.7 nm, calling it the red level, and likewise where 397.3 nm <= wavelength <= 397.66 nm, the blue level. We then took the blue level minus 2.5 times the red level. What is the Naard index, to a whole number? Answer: -20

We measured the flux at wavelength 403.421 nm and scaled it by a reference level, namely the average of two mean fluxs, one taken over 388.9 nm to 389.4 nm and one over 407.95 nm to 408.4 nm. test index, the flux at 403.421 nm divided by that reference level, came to 1.24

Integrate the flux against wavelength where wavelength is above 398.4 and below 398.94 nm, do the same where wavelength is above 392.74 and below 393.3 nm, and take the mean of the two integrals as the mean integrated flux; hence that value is 4.8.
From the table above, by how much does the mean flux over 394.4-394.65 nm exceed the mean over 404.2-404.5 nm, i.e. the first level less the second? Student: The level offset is -1.9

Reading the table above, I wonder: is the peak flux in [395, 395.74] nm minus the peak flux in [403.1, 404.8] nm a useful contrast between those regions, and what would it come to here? -1.8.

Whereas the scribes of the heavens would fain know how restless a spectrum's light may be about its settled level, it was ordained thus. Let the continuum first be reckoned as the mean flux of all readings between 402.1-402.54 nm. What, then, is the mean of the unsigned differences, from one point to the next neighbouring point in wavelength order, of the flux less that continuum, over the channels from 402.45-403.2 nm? 0.88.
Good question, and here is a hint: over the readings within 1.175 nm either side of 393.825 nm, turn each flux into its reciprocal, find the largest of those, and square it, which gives 0.031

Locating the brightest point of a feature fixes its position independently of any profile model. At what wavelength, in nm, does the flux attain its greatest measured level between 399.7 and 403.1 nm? 402.771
